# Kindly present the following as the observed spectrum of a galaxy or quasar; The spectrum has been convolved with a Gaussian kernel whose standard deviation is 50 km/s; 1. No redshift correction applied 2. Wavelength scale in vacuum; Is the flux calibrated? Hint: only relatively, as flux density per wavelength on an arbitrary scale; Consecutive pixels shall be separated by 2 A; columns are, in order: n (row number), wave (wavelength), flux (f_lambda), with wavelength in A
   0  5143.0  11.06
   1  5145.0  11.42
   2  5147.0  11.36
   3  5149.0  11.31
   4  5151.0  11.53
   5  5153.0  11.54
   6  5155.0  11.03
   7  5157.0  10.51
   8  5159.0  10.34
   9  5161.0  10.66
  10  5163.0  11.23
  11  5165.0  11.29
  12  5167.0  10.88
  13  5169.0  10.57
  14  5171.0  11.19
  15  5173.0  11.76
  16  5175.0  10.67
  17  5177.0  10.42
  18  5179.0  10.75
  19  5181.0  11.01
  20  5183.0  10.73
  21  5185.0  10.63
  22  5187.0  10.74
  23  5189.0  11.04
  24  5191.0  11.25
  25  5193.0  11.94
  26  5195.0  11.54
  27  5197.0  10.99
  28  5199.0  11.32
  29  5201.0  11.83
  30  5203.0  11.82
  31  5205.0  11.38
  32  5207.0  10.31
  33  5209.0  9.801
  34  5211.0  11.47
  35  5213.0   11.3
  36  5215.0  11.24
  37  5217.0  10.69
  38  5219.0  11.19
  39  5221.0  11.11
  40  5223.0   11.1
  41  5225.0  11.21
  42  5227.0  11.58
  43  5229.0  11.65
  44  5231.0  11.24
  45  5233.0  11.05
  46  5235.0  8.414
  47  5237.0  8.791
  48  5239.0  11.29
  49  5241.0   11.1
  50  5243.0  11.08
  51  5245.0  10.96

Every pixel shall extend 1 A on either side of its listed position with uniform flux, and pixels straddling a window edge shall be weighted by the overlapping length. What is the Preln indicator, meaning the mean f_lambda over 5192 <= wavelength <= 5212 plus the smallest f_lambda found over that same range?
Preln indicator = 21.0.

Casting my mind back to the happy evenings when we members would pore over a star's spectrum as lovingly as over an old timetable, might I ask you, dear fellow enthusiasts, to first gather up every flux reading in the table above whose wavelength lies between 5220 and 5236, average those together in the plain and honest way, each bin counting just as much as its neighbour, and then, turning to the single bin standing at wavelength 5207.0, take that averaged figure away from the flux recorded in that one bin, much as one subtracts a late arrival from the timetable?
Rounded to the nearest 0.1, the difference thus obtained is -0.6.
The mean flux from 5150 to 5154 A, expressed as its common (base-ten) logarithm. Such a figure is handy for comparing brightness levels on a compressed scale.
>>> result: 1.06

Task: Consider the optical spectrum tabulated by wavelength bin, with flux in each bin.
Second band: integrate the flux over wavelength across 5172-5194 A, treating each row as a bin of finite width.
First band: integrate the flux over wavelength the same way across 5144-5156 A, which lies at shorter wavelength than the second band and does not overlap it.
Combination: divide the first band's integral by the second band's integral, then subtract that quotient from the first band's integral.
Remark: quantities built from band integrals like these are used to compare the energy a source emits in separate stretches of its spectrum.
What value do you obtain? 136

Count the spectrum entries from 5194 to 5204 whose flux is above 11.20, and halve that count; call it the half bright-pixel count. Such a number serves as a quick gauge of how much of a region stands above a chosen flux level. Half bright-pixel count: 2.0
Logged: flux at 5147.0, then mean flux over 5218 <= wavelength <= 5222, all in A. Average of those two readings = 11.3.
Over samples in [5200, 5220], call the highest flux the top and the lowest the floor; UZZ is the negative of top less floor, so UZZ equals -2.03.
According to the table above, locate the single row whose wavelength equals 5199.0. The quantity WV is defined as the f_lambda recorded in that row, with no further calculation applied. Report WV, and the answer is 11.32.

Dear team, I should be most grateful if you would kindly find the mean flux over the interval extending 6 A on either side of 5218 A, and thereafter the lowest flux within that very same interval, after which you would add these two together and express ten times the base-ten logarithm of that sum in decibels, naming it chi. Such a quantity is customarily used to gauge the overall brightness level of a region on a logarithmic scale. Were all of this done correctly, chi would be 13.4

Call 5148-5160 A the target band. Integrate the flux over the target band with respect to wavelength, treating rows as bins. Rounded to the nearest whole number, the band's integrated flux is 133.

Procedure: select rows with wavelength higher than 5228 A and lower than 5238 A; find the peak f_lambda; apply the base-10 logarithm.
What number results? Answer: 1.07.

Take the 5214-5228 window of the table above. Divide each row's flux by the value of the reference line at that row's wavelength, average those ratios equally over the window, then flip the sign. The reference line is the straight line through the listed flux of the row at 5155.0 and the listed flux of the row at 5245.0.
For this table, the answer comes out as -1.017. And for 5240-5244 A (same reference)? -1.012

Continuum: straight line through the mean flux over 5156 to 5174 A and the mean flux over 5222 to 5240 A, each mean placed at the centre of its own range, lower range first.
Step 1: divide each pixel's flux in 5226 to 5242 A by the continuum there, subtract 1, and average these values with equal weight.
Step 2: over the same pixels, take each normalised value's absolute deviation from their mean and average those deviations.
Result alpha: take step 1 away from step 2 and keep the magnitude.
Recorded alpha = 0.100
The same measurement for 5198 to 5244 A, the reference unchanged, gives 0.035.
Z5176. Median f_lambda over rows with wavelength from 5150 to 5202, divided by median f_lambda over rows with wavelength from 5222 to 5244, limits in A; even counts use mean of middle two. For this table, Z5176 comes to 0.99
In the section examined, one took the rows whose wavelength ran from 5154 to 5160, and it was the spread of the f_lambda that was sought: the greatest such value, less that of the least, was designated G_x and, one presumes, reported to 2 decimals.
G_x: 0.69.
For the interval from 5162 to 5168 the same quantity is 0.41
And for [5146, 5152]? 0.22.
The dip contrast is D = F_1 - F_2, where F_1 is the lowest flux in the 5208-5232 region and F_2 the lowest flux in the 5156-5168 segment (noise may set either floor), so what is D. -0.54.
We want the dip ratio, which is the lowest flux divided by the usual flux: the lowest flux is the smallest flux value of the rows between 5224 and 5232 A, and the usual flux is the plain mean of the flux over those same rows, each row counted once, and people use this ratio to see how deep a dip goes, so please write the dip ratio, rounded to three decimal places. 0.982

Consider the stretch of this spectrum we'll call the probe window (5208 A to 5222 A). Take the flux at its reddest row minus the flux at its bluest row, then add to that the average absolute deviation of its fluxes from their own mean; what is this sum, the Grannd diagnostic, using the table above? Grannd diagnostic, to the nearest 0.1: 1.7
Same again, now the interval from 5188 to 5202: 1.1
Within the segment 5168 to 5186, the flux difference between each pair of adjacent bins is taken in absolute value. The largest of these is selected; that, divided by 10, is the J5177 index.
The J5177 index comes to 0.11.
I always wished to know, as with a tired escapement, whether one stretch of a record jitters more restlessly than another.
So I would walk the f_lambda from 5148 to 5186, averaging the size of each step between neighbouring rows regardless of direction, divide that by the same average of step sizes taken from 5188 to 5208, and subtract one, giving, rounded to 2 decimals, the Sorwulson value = -0.22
